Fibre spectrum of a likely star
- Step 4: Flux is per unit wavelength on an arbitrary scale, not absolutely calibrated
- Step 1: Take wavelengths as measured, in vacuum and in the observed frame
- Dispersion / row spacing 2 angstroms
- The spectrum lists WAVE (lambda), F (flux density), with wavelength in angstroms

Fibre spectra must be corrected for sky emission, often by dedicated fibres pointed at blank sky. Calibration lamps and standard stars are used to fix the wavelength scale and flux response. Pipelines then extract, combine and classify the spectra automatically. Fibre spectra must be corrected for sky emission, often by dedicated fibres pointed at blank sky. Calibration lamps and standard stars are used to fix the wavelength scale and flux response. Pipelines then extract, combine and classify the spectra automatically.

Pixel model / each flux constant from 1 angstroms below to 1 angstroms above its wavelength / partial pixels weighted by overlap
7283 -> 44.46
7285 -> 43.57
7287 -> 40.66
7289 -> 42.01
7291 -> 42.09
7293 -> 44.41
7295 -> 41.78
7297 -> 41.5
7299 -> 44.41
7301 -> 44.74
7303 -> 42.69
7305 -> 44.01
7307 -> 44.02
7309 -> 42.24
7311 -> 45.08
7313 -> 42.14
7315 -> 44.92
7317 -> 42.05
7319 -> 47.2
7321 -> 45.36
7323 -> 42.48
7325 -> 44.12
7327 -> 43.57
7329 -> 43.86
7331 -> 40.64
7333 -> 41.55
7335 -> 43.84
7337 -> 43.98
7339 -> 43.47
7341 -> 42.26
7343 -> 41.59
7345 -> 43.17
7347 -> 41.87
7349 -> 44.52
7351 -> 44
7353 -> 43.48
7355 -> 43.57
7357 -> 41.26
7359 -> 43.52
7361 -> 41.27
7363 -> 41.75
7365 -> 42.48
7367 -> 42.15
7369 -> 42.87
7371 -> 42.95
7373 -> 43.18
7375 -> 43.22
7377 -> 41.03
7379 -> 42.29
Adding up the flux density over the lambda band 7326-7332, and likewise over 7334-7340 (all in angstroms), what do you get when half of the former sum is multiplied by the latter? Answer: 8407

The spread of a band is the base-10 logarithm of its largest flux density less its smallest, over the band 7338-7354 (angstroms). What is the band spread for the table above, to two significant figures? 0.47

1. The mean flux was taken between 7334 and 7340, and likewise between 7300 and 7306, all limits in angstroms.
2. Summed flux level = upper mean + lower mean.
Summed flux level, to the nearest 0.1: 87.6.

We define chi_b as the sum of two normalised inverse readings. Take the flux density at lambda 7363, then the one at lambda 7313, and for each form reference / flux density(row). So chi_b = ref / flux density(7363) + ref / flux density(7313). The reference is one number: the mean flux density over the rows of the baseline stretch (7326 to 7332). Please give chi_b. 2.04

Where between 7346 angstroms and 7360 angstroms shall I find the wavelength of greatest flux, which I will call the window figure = 7349 angstroms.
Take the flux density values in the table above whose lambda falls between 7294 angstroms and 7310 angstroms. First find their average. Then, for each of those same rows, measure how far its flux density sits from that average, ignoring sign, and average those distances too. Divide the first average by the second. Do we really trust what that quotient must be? 39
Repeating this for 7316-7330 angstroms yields 35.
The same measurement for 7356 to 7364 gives 53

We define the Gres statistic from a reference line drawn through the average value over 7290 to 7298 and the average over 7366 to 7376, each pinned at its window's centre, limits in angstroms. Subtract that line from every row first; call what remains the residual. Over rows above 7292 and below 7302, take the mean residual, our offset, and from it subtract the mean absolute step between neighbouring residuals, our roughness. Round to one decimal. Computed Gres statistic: -0.6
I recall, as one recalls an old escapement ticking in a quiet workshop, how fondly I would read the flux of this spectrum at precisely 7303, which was 42.69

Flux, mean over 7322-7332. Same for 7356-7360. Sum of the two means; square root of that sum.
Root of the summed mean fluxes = 9.24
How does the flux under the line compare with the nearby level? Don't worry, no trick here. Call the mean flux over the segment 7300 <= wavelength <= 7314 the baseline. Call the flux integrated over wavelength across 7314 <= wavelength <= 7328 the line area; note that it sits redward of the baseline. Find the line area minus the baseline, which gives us 576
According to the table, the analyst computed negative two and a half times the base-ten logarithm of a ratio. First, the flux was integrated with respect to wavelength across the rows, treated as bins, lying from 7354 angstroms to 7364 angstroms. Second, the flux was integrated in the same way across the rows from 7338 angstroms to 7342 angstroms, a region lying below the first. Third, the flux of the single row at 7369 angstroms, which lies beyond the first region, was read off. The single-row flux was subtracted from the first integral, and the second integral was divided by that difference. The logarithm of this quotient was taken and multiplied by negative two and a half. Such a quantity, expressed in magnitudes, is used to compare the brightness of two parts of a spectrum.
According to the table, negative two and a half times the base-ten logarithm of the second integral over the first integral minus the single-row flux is 0.9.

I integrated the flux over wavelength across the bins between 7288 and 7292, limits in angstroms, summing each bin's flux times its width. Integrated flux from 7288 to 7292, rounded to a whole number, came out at 168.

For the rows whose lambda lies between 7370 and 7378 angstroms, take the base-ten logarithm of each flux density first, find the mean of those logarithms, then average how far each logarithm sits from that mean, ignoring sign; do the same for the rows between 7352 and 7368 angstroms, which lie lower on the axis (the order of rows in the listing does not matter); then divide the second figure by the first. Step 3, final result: 1.05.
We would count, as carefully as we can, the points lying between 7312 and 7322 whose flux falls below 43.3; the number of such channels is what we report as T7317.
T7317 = 2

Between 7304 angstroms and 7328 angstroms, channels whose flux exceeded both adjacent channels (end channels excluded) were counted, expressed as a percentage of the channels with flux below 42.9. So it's 125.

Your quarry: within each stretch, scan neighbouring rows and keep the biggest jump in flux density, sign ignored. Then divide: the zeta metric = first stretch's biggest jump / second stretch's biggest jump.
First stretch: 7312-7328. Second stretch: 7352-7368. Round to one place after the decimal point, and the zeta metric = 2.2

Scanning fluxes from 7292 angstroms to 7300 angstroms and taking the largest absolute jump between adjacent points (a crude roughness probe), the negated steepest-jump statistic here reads -2.9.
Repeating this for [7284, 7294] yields -2.9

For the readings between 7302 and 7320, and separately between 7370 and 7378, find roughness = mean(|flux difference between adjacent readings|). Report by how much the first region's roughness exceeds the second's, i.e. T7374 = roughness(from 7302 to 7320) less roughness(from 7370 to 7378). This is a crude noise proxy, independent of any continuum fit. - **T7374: 1.6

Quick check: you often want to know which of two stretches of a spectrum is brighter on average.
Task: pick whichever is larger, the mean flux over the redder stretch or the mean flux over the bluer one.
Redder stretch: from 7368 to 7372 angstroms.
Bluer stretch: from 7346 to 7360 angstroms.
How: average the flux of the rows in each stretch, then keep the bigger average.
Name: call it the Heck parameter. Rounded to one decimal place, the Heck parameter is 43.2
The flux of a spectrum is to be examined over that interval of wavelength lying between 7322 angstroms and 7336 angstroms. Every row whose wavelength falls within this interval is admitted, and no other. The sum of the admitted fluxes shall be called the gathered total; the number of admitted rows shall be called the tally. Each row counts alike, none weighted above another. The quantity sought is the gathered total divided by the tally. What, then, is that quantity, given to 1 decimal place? 42.9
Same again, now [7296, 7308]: 43.6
